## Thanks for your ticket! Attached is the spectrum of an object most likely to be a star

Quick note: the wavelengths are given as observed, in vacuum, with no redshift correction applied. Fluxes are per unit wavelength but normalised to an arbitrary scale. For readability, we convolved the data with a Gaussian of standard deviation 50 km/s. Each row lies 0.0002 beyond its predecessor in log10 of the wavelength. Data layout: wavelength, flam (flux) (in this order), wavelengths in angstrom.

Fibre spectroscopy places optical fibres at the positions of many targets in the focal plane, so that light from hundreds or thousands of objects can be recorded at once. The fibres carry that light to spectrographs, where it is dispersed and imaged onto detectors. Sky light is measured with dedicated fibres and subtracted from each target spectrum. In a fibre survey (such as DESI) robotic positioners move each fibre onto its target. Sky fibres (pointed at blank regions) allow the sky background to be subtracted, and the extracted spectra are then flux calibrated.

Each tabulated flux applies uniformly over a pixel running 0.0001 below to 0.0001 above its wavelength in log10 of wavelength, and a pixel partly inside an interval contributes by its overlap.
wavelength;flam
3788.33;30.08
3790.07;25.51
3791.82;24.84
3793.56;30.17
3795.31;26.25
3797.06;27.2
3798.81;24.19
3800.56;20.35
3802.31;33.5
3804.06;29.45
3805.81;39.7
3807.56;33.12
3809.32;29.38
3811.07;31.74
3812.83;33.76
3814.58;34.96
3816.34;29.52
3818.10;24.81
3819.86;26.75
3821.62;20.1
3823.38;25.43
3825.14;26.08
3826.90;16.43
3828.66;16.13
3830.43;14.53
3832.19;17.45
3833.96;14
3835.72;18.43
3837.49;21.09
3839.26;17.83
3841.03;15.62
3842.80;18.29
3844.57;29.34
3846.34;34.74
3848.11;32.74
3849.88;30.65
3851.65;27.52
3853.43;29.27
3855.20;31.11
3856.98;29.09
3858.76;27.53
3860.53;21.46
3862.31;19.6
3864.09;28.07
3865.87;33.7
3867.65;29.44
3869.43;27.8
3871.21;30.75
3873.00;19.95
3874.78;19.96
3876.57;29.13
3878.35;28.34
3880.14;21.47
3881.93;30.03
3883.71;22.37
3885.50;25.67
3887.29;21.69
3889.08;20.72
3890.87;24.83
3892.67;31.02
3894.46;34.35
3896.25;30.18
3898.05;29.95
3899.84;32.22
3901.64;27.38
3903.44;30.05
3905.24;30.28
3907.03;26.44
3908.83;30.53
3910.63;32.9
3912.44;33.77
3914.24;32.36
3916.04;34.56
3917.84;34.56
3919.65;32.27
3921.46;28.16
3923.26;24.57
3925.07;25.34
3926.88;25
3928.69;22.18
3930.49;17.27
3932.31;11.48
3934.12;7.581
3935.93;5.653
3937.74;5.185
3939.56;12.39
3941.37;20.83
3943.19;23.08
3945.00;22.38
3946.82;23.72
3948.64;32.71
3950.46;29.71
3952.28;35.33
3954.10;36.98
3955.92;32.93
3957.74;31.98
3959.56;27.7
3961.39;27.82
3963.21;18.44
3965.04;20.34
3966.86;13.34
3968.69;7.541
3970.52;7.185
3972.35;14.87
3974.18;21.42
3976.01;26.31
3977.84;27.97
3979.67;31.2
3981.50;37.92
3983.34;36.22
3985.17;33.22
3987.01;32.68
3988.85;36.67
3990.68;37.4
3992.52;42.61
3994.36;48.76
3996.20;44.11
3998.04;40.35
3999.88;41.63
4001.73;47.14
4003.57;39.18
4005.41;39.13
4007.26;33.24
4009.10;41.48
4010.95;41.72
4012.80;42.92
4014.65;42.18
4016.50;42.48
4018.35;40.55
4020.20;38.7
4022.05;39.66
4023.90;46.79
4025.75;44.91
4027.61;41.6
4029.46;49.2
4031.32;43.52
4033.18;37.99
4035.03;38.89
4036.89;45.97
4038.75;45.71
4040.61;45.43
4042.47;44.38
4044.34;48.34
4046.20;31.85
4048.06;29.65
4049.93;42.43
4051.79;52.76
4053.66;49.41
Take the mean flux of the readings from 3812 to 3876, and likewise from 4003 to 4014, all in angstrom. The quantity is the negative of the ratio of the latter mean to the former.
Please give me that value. -1.6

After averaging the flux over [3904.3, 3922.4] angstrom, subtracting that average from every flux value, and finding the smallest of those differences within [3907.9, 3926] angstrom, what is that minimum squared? 49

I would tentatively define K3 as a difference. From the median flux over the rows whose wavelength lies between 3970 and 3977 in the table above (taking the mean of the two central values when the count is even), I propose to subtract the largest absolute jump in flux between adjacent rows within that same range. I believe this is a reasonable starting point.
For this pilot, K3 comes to 10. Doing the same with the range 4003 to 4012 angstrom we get 31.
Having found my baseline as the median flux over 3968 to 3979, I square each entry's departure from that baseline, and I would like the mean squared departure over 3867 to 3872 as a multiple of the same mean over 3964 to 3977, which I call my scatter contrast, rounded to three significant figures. 2.54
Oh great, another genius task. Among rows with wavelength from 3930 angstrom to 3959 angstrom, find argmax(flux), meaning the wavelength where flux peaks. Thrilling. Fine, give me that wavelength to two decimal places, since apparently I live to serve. 3954.10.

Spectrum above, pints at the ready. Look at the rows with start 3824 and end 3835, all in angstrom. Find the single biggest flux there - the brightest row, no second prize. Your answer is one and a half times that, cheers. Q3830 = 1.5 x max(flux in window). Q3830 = 39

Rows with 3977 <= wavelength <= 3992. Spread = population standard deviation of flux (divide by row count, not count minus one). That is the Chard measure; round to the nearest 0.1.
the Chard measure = 3.3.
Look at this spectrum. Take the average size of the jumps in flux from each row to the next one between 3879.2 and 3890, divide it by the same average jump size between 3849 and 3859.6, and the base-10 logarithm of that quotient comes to 0.38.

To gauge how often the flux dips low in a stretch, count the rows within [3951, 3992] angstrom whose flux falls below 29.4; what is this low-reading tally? 11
